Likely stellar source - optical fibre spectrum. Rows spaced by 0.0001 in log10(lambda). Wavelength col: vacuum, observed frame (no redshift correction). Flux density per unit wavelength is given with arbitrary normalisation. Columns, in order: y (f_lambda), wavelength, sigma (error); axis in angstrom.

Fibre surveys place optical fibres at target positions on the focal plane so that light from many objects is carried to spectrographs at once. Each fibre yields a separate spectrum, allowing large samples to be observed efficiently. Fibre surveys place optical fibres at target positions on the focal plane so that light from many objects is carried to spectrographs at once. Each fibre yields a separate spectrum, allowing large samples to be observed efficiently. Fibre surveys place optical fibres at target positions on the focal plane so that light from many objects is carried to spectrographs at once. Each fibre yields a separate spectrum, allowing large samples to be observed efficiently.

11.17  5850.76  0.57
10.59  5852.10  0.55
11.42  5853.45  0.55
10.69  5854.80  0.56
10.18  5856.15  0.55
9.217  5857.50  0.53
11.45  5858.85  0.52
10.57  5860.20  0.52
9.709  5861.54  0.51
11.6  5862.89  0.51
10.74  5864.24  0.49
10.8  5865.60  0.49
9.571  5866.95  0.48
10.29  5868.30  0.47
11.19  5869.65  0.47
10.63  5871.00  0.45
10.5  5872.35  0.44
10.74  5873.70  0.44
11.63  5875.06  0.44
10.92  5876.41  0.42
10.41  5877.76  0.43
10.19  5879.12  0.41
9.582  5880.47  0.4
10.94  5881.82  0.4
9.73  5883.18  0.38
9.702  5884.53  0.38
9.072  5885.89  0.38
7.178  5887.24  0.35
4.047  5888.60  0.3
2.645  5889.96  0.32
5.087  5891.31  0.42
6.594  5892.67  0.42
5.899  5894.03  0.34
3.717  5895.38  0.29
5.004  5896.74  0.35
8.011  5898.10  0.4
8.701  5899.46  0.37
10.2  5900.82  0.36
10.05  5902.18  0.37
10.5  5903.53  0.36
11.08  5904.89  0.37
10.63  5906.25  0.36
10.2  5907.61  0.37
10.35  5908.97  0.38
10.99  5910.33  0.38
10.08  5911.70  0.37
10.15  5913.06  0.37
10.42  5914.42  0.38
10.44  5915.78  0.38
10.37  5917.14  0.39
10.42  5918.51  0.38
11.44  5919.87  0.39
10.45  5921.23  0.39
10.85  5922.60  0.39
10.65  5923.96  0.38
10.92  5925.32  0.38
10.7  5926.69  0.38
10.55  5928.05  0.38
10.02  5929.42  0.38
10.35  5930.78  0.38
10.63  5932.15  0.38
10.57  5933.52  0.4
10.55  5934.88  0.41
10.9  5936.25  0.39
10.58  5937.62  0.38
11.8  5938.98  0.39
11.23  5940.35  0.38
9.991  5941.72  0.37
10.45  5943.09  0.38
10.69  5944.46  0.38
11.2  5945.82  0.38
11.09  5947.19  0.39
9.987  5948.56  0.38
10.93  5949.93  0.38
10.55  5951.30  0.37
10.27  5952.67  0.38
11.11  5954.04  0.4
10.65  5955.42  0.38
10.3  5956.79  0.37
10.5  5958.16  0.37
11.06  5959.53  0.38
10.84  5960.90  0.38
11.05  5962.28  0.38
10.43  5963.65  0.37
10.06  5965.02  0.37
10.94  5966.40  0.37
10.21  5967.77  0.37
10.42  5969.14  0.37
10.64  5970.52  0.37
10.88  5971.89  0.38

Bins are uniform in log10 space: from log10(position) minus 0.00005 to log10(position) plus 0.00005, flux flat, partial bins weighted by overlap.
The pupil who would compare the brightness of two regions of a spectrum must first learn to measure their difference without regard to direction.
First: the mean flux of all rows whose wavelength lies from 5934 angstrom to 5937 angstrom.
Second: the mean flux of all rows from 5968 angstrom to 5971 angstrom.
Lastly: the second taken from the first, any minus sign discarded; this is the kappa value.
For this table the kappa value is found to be 0.2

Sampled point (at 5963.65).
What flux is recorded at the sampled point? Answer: 10.43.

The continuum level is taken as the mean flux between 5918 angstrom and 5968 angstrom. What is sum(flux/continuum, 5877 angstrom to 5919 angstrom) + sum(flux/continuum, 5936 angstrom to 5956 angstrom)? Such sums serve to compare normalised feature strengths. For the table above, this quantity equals 41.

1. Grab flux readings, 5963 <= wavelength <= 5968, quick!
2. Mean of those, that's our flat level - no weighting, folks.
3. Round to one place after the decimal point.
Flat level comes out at 10.4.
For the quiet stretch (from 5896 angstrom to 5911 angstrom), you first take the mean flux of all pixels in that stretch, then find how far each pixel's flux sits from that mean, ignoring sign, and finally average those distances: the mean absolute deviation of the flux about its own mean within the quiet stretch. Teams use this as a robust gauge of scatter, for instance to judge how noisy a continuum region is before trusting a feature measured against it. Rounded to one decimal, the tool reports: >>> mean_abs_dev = 1.3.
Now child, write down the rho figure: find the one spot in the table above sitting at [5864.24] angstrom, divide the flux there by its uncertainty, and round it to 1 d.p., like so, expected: 21.9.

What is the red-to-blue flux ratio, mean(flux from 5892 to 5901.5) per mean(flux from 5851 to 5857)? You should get 0.64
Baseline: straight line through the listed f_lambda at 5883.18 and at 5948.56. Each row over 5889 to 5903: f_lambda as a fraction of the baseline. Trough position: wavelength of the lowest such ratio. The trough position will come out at 5889.96 angstrom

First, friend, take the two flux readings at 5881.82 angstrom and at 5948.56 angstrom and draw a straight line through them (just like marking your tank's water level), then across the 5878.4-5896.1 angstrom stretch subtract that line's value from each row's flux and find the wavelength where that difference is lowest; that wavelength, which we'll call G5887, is 5889.96 angstrom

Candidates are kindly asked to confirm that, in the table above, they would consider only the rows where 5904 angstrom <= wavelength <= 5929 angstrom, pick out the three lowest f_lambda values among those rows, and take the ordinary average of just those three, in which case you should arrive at 10.1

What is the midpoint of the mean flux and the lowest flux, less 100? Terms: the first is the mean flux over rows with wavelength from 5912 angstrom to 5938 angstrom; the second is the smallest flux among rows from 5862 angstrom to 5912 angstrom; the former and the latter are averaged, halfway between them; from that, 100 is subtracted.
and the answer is -93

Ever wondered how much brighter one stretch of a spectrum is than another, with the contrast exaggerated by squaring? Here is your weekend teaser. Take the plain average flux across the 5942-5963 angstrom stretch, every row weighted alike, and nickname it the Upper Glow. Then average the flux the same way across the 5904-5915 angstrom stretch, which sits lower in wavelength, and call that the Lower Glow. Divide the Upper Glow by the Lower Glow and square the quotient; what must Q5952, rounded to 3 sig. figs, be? 1.04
